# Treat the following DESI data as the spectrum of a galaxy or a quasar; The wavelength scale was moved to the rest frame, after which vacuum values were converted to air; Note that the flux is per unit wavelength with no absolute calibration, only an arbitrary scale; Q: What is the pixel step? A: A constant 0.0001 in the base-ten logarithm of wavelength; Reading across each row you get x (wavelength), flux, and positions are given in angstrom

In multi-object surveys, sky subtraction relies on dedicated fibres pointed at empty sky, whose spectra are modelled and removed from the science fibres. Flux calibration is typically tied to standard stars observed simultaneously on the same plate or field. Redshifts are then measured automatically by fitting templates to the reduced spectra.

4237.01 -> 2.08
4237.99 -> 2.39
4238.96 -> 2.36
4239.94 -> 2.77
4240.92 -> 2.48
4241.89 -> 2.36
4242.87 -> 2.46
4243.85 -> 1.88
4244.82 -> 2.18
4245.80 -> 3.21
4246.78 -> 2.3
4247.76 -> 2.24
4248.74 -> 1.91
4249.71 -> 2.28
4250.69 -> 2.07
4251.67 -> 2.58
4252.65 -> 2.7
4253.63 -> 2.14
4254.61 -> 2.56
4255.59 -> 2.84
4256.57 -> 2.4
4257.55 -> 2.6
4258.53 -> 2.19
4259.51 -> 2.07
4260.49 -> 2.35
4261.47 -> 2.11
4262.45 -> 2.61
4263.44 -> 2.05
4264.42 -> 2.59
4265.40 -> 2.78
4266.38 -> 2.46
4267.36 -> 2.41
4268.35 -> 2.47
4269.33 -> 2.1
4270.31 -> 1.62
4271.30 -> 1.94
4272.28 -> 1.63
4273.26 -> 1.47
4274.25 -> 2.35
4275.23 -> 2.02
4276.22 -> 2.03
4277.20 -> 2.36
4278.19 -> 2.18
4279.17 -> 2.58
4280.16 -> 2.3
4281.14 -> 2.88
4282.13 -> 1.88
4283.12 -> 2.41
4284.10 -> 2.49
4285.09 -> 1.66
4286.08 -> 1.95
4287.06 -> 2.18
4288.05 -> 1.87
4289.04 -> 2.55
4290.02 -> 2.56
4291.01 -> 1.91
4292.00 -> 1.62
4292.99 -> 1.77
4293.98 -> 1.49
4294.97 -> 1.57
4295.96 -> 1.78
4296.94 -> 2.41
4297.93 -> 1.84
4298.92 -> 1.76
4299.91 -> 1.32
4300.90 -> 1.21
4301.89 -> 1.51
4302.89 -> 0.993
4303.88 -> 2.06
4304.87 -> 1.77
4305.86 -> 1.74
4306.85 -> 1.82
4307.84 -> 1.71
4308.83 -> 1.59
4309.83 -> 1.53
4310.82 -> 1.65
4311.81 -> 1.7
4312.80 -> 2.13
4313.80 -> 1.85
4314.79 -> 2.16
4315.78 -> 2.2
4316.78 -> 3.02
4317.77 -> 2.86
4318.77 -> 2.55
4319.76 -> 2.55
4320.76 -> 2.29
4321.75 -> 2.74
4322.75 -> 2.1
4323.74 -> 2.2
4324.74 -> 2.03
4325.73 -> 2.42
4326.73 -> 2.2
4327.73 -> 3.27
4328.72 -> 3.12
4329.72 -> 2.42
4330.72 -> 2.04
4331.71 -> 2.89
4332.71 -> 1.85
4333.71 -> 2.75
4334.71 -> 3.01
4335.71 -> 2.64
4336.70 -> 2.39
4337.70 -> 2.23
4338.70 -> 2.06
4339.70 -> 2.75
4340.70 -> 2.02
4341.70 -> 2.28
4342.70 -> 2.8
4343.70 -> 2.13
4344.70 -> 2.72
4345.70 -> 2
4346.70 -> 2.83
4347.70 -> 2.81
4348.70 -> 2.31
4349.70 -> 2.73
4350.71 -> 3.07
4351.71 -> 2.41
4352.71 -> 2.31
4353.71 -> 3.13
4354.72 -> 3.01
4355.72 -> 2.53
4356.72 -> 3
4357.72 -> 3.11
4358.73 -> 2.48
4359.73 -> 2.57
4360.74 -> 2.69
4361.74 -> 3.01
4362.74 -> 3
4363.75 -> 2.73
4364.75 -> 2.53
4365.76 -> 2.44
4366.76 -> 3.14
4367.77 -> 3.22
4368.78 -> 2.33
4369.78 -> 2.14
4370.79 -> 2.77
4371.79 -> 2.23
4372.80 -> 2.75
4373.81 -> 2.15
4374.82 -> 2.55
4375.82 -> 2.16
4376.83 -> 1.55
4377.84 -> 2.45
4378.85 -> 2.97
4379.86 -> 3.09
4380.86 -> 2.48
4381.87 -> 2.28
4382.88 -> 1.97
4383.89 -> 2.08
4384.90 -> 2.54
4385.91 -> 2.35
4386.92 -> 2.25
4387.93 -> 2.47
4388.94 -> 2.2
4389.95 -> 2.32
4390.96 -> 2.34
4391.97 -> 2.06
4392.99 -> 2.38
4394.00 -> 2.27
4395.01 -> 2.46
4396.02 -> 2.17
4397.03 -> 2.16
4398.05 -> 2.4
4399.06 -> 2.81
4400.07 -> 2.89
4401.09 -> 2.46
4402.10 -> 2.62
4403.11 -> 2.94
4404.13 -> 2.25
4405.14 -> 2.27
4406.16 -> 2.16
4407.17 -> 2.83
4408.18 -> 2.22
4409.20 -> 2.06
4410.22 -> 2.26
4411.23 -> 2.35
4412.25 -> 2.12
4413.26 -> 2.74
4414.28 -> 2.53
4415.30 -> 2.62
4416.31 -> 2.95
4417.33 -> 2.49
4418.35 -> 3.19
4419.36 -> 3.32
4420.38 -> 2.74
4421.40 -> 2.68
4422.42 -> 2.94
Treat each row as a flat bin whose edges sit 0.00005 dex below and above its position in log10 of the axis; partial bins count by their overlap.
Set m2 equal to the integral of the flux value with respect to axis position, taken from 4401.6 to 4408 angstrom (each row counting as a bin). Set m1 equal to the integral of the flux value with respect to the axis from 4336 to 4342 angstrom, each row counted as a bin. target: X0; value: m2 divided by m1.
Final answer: 1.16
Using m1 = 13.8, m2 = 16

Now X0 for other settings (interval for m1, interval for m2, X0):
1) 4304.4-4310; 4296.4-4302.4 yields 1.05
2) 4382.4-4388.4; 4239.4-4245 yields 0.97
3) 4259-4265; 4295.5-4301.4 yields 0.74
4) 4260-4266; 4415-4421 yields 1.20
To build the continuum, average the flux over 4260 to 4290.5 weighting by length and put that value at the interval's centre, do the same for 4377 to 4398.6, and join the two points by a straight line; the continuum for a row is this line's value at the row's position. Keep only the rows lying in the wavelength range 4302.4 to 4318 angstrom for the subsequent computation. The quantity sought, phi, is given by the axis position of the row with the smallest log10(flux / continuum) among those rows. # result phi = 4302.89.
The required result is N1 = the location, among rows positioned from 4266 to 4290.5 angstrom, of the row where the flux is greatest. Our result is 4281.14 angstrom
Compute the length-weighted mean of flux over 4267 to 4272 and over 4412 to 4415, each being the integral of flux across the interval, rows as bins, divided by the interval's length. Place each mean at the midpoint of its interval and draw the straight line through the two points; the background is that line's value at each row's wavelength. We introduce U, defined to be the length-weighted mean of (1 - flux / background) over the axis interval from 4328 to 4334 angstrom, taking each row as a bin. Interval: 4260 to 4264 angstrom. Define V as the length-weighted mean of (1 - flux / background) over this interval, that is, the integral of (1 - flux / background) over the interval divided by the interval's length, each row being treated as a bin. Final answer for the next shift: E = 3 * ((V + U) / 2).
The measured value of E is -0.35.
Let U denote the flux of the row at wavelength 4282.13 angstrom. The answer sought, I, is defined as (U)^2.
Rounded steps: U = 1.88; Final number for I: 3.5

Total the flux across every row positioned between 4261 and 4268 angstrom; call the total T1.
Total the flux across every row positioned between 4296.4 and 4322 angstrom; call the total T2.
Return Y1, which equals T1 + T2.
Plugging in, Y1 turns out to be 68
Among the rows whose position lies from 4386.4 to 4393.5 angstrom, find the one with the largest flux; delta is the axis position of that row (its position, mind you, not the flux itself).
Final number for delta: 4387.93 angstrom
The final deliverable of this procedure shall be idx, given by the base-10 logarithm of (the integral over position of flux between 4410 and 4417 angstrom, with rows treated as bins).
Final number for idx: 1.25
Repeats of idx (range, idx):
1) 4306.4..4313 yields 1.05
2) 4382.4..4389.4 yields 1.20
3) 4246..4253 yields 1.21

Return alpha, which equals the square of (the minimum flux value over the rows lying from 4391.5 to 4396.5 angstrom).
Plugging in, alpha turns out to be 4.24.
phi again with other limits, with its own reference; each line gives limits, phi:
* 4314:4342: 4332.71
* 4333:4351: 4345.70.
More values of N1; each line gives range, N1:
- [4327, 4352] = 4327.73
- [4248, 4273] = 4255.59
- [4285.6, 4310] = 4290.02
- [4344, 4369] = 4367.77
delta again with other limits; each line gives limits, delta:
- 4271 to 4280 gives 4279.17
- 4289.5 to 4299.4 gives 4290.02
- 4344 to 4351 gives 4350.71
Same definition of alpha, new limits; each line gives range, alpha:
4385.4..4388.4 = 5.06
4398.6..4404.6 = 5.06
